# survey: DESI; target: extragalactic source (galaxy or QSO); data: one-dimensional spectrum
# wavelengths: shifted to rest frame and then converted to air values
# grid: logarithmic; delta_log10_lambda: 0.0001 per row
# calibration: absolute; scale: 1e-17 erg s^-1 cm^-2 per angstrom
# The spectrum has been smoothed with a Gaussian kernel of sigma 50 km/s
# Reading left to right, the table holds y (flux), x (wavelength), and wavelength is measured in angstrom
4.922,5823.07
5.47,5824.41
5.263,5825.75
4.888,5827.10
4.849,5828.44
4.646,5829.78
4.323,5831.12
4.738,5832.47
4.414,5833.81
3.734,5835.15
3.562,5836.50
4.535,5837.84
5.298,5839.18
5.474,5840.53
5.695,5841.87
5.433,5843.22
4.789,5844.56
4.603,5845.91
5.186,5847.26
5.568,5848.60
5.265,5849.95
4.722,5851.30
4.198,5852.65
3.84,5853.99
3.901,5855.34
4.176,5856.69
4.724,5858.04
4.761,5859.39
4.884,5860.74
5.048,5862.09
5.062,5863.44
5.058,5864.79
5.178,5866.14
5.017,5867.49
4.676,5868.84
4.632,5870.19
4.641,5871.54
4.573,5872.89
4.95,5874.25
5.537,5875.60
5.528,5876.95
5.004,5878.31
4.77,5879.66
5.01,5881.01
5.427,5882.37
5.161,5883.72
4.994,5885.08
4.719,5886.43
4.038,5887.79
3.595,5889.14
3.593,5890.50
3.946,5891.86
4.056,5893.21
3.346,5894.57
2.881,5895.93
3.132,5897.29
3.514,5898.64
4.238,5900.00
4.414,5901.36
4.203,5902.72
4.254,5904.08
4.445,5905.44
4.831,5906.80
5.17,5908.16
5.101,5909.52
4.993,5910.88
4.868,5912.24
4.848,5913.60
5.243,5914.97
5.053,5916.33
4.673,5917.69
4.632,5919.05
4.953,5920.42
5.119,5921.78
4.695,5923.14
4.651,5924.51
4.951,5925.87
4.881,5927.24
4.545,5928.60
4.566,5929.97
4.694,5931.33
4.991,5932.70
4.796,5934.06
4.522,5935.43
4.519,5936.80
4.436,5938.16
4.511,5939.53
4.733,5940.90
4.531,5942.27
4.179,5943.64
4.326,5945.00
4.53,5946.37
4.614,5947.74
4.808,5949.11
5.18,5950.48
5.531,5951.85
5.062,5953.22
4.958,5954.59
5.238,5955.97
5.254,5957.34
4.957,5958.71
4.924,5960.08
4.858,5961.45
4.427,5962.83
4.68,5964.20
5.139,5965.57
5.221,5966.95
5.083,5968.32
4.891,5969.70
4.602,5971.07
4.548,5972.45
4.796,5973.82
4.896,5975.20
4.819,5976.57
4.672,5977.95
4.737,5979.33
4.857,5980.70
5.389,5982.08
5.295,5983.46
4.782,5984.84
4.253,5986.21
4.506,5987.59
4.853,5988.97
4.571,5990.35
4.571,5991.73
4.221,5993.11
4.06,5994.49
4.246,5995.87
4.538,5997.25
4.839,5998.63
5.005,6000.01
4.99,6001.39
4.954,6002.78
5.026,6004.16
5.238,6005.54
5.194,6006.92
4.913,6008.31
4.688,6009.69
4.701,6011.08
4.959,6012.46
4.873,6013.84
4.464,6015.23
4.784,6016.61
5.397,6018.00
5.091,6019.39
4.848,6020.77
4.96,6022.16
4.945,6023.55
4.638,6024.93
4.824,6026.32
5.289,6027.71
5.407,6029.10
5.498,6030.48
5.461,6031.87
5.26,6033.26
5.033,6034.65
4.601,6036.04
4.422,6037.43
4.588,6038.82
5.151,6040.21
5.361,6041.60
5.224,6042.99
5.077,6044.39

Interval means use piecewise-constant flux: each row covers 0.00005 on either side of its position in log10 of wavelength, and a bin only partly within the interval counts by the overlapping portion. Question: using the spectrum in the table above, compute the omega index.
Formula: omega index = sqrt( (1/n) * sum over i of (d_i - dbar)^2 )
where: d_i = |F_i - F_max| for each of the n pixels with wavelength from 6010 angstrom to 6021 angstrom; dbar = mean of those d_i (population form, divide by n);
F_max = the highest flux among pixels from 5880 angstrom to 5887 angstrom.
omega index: 0.26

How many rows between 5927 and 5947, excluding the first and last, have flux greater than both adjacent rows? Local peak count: 2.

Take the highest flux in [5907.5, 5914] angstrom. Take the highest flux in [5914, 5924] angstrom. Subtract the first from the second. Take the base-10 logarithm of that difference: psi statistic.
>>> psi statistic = -1.1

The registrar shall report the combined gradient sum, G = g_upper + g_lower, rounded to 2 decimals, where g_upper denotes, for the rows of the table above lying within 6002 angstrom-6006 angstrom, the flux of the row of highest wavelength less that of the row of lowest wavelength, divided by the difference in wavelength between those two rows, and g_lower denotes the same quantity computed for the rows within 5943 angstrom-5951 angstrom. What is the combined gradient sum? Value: 0.25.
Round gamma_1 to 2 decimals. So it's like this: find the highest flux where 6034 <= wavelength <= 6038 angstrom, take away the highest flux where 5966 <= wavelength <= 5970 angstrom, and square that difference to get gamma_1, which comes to 0.04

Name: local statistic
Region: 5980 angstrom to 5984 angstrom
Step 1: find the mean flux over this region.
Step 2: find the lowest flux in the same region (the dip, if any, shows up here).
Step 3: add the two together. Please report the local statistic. 10.0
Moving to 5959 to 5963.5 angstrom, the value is 9.2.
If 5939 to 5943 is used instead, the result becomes 9.1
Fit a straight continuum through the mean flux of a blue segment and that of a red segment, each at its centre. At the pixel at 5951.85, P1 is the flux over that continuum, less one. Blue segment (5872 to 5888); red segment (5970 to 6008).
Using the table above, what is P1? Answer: 0.14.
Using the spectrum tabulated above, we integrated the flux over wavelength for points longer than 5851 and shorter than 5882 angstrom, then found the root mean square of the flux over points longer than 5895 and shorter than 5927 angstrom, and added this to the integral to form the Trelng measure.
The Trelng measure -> 153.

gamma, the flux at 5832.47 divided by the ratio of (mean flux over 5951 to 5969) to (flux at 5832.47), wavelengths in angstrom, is 4.5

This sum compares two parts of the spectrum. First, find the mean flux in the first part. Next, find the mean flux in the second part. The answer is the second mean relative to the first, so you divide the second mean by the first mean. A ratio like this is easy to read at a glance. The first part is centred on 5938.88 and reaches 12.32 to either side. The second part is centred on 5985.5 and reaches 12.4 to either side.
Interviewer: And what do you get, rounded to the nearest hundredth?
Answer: 1.01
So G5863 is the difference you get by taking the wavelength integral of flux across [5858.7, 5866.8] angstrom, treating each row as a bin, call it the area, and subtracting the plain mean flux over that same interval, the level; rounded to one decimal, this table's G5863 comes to 35.5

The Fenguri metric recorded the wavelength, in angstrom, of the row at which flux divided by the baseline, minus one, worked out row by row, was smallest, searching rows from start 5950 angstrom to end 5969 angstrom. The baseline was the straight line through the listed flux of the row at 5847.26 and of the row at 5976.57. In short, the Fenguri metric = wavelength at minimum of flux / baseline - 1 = 5962.83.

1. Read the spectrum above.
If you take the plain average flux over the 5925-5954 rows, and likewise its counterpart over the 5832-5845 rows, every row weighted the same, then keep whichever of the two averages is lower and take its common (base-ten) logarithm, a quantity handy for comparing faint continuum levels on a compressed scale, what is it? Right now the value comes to 0.673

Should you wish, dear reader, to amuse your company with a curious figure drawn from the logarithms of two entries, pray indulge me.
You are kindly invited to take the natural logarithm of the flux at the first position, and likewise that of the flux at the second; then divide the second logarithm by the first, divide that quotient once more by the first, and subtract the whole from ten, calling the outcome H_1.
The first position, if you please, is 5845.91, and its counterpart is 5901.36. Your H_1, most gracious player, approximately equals 9.36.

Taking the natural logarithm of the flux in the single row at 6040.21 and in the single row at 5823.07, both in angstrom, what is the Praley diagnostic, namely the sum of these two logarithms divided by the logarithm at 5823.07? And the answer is 2.03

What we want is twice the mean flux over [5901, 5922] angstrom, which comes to 9.6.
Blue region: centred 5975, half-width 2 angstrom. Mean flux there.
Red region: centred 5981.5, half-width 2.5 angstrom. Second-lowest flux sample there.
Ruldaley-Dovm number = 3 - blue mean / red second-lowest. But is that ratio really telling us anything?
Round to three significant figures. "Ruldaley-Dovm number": 2.00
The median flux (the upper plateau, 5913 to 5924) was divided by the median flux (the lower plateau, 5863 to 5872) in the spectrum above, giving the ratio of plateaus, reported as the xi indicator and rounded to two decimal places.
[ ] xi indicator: 0.98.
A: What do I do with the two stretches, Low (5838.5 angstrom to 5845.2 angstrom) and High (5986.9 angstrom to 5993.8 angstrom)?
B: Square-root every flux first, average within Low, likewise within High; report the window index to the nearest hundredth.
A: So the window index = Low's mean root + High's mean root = 4.44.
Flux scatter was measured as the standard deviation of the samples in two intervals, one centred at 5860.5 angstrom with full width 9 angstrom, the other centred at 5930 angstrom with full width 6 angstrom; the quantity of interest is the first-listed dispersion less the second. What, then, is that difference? 0.12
